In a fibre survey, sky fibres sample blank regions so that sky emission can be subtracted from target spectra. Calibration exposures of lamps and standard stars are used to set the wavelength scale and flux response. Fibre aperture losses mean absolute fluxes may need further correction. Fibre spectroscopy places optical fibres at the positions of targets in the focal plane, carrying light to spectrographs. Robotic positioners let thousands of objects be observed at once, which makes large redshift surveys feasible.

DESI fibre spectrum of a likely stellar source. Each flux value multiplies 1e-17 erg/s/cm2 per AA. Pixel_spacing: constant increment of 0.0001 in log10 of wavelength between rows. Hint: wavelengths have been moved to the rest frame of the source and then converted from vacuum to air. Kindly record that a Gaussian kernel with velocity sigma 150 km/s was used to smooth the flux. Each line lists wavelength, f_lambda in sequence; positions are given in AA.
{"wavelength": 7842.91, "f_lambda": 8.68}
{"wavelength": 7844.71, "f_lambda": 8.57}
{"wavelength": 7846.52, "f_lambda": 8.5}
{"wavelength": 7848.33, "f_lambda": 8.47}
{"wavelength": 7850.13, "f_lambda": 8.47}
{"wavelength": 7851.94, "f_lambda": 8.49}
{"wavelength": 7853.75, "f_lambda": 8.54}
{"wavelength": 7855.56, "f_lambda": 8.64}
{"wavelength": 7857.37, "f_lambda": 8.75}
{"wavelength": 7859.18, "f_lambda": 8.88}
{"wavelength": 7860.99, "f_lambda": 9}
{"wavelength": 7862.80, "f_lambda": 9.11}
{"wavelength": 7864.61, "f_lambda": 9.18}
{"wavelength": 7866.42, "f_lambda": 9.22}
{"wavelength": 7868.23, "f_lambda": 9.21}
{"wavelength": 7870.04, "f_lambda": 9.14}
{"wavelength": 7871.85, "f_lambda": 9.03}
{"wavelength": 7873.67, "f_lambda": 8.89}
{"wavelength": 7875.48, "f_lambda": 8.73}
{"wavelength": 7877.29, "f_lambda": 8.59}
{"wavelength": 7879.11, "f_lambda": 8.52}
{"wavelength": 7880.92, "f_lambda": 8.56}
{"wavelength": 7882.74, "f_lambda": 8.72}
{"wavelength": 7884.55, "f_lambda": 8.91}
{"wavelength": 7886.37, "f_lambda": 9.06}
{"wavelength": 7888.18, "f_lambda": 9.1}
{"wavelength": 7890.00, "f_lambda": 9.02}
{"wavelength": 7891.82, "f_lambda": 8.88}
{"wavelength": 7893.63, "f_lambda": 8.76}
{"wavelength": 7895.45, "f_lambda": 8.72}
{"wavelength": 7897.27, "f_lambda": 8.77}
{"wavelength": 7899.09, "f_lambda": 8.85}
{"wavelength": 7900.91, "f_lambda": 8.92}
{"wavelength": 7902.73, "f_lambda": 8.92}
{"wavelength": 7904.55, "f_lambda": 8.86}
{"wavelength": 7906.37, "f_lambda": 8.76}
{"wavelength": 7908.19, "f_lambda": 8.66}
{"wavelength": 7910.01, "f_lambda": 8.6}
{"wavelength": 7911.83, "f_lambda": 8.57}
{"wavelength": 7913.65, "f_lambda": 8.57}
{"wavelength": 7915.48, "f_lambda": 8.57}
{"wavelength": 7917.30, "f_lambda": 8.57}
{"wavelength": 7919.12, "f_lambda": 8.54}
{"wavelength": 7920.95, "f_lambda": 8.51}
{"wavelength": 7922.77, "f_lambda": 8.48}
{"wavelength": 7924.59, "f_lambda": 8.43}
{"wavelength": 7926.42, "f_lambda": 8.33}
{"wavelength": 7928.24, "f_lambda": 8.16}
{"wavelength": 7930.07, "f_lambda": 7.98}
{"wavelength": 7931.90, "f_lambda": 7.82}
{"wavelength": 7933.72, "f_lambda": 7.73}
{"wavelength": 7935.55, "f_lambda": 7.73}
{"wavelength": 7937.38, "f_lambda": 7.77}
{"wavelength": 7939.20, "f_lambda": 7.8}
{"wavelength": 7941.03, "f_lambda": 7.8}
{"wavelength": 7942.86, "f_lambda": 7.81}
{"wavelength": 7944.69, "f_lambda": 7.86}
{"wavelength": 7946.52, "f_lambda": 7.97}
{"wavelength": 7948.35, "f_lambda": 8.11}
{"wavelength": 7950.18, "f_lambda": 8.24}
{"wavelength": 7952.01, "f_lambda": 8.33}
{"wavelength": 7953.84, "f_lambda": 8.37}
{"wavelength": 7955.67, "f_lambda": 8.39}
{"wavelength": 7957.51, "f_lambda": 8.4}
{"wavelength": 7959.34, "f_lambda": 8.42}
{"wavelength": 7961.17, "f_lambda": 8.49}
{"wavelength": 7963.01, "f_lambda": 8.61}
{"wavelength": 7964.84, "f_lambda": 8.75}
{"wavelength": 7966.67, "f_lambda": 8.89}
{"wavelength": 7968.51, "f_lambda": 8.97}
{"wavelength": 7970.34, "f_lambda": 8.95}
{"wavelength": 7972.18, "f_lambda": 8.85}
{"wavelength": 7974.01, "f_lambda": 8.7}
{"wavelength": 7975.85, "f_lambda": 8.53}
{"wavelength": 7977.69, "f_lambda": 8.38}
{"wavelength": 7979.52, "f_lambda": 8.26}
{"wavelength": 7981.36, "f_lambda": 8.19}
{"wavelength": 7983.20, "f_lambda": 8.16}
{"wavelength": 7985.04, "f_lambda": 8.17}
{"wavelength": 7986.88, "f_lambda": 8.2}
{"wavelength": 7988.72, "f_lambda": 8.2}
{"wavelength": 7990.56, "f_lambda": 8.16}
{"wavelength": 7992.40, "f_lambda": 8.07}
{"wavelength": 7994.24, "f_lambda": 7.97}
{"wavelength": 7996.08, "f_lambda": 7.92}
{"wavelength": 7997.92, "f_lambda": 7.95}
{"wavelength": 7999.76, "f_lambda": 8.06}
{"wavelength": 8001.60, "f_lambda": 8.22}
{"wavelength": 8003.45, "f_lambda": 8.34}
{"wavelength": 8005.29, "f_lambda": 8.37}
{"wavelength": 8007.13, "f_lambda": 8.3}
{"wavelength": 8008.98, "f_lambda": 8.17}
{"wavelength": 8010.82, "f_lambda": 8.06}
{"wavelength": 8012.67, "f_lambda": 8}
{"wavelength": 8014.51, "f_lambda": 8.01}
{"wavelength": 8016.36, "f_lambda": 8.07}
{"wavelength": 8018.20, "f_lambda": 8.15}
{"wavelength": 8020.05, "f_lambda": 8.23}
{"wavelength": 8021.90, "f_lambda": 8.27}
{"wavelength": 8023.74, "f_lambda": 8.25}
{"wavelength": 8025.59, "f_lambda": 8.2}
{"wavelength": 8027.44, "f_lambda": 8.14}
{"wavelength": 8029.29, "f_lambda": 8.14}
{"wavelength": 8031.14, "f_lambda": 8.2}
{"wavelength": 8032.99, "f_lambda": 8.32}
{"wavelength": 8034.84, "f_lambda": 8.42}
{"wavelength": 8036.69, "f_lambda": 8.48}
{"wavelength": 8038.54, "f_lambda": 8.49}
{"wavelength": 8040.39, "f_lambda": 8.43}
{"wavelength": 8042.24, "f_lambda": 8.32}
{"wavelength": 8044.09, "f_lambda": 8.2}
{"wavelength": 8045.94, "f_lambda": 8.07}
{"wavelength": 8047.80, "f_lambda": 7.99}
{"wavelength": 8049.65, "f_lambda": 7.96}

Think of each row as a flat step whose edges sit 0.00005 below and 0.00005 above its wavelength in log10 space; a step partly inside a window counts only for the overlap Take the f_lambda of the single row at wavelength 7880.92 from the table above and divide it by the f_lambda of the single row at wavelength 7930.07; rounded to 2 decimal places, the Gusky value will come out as 1.07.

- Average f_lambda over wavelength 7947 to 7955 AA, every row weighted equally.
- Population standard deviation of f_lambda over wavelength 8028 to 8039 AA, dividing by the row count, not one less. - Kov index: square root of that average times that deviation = 1.1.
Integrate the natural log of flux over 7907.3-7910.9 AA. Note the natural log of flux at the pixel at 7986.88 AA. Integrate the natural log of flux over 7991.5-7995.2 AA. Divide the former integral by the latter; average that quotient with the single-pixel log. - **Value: 1.56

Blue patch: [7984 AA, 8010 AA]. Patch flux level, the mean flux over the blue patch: 8.15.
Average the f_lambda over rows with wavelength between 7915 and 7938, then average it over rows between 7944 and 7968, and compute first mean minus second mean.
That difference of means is -0.2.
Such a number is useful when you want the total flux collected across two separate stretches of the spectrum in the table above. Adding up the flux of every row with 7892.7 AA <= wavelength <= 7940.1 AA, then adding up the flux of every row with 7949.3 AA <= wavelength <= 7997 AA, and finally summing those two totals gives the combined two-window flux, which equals 438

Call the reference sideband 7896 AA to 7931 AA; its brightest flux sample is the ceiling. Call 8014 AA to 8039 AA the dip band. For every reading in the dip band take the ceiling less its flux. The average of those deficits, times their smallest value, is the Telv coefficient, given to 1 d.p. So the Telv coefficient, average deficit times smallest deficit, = 0.3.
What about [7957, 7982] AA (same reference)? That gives 0.0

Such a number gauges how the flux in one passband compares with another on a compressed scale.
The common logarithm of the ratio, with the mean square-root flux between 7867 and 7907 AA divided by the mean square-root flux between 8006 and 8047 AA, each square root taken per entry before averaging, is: 0.016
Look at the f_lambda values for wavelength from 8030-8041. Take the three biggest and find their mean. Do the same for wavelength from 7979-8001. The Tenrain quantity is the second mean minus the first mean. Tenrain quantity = -0.25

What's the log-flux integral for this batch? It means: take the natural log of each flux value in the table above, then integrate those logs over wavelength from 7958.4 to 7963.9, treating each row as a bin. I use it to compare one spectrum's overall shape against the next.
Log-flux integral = 11.77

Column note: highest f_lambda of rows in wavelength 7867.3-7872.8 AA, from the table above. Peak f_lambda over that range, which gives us 9.21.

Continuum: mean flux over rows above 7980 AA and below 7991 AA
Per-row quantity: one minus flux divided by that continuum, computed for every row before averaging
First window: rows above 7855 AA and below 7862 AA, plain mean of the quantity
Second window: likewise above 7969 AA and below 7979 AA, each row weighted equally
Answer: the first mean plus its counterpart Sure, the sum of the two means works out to -0.14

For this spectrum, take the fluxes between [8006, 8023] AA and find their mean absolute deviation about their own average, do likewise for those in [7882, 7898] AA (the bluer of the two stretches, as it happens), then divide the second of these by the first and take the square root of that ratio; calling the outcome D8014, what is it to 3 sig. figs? 1.16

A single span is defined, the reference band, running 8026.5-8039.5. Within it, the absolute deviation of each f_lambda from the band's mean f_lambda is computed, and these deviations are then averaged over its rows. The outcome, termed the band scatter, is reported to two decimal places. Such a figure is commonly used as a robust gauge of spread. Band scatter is 0.13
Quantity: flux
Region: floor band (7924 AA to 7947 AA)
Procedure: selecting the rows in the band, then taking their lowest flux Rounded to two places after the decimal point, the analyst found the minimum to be 7.73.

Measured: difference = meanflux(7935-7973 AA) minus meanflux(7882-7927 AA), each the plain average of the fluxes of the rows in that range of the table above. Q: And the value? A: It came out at -0.41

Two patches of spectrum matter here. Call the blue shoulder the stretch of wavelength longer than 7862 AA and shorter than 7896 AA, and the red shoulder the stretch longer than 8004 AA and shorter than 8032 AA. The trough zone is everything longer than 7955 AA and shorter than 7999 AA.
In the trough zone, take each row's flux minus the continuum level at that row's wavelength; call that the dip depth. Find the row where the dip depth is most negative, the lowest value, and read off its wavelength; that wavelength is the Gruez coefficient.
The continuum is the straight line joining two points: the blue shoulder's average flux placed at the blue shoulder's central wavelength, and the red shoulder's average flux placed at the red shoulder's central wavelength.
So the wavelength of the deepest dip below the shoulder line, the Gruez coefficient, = 7996.08 AA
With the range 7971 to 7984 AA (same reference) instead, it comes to 7983.20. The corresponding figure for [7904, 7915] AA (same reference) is 7911.83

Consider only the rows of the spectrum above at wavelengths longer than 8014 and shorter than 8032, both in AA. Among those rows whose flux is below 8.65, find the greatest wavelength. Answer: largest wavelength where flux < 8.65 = 8031.14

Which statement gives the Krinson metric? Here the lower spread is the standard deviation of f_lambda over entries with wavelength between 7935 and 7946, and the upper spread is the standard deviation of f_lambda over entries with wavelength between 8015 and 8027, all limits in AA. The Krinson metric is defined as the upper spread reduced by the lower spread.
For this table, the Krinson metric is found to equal 0.03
